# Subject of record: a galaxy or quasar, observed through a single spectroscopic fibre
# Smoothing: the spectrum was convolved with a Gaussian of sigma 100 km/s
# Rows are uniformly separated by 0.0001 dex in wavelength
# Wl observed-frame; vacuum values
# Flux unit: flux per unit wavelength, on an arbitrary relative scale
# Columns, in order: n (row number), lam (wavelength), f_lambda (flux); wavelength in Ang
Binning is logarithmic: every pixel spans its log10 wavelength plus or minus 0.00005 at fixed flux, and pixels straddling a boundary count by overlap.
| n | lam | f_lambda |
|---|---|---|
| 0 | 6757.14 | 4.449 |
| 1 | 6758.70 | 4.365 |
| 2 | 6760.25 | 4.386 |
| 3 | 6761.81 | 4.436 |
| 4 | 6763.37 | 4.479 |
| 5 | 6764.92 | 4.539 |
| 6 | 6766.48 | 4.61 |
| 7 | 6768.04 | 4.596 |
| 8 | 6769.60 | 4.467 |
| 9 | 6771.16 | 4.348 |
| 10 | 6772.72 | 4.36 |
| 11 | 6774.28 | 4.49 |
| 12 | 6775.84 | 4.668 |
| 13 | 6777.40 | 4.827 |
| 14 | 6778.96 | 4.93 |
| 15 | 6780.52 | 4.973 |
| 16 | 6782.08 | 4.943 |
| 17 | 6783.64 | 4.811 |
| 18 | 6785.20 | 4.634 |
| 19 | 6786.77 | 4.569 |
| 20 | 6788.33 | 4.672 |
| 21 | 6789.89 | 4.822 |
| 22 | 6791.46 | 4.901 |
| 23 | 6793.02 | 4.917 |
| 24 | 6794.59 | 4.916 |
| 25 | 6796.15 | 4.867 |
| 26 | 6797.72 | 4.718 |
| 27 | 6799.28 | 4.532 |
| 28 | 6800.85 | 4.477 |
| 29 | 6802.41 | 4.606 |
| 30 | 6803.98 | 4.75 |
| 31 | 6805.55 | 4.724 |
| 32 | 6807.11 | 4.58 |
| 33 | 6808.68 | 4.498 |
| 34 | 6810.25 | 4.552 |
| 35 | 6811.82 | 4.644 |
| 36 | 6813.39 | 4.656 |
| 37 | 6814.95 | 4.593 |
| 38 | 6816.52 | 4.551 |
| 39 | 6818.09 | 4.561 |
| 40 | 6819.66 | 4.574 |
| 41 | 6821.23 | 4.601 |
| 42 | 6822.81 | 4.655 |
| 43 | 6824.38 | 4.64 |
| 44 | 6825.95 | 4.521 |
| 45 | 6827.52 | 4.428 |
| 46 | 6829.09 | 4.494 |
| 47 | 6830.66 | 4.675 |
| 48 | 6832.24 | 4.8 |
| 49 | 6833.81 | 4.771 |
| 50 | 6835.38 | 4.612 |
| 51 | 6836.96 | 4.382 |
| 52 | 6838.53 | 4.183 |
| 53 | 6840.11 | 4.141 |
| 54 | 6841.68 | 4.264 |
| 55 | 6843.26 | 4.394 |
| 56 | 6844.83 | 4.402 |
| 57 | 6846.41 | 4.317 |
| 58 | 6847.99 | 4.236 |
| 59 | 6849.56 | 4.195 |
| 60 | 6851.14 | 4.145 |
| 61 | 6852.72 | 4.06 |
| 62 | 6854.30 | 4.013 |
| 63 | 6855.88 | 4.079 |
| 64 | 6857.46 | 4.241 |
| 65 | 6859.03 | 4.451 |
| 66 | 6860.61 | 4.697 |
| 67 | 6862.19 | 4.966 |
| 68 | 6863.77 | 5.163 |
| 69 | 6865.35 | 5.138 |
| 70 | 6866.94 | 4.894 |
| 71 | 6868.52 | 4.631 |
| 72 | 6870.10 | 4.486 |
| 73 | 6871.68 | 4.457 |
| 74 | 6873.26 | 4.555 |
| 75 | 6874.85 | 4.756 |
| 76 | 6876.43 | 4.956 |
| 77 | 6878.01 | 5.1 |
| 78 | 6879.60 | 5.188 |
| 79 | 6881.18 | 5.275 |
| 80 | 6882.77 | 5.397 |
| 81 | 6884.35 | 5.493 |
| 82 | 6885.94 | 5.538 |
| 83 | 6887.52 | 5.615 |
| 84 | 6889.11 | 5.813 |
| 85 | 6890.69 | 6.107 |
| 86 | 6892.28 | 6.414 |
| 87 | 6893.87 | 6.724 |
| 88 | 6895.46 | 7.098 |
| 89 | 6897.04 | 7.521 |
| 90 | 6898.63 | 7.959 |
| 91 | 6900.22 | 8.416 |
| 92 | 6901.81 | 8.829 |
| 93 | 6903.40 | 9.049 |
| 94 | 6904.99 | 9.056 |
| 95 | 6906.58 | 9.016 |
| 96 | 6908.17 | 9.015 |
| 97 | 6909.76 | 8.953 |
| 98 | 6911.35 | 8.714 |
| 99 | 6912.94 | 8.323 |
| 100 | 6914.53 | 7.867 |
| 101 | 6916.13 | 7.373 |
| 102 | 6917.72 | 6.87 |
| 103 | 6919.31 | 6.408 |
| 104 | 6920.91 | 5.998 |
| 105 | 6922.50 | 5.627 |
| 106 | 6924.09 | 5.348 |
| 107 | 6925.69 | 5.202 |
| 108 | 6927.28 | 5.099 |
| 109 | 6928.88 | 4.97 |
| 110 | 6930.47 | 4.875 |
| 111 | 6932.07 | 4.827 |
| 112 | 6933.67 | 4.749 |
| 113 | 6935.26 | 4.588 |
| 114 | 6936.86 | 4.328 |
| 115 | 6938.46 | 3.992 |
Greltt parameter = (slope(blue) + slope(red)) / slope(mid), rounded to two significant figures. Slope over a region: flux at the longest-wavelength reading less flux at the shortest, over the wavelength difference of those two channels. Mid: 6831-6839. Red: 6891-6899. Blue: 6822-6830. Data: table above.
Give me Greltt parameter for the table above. -2.2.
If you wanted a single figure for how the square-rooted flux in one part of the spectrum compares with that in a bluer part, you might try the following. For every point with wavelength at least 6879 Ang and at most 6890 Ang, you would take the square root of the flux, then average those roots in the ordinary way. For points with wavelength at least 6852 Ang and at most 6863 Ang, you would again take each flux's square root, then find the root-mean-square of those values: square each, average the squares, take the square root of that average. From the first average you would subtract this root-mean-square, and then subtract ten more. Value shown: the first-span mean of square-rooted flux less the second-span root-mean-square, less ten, -9.7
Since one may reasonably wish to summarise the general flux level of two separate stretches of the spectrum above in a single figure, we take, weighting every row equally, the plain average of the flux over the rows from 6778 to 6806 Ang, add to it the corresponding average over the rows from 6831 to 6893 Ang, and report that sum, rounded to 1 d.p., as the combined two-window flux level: 9.5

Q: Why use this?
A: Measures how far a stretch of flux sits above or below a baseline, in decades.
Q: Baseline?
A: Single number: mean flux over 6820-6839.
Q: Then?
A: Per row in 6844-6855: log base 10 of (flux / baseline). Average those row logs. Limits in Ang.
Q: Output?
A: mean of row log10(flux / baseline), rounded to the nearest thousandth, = -0.037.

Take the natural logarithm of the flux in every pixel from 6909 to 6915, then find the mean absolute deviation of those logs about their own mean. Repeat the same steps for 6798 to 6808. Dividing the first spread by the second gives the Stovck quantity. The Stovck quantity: 2.4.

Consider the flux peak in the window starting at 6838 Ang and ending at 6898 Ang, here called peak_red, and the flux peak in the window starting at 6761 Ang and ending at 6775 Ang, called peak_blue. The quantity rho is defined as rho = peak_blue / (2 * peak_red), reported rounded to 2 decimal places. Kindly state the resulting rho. 0.31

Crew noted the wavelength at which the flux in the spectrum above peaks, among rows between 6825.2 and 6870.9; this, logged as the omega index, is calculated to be 6863.77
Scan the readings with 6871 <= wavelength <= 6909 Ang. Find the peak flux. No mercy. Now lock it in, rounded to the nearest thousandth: 9.056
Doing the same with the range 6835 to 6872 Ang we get 5.163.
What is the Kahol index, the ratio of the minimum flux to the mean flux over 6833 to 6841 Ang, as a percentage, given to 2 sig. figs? 94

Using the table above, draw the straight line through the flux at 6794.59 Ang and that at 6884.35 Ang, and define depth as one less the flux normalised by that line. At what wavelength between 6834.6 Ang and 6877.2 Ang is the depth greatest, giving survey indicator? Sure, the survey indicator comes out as 6854.30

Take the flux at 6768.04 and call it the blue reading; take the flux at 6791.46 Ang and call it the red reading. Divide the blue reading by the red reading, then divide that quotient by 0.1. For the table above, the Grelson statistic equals 9.4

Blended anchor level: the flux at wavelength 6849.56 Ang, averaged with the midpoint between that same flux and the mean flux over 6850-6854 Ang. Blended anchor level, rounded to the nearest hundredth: 4.17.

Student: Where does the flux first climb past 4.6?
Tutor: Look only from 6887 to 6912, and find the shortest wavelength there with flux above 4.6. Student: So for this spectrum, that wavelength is 6887.52 Ang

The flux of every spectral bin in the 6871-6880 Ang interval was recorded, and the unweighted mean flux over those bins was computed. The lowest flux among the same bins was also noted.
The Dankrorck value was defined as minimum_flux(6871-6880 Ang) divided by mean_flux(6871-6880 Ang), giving 0.92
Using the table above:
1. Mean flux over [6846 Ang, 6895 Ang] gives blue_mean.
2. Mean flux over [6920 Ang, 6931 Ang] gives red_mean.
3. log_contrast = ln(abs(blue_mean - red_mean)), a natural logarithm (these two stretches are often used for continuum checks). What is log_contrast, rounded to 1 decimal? -1.0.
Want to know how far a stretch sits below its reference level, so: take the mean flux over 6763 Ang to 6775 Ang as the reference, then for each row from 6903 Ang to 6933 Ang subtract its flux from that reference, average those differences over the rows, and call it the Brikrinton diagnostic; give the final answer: -2.5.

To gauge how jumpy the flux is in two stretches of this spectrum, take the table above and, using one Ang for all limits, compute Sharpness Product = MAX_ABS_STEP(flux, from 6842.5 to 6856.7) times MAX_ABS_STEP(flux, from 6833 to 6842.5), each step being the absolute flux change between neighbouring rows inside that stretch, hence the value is 0.020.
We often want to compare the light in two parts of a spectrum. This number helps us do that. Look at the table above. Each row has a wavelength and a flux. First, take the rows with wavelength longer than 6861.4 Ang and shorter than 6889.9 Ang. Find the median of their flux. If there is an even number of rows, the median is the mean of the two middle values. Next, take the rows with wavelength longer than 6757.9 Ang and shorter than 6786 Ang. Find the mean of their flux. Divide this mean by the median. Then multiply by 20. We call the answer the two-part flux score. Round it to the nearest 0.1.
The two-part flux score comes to 18.0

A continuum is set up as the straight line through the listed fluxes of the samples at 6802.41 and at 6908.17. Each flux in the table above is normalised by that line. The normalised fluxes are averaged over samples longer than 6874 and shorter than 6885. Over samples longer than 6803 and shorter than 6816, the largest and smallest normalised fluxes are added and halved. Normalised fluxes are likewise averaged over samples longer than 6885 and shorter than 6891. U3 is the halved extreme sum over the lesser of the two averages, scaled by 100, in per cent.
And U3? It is 145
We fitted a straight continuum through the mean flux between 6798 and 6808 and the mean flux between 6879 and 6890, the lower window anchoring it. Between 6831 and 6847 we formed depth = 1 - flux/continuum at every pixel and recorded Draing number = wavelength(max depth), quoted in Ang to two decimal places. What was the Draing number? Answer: 6840.11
